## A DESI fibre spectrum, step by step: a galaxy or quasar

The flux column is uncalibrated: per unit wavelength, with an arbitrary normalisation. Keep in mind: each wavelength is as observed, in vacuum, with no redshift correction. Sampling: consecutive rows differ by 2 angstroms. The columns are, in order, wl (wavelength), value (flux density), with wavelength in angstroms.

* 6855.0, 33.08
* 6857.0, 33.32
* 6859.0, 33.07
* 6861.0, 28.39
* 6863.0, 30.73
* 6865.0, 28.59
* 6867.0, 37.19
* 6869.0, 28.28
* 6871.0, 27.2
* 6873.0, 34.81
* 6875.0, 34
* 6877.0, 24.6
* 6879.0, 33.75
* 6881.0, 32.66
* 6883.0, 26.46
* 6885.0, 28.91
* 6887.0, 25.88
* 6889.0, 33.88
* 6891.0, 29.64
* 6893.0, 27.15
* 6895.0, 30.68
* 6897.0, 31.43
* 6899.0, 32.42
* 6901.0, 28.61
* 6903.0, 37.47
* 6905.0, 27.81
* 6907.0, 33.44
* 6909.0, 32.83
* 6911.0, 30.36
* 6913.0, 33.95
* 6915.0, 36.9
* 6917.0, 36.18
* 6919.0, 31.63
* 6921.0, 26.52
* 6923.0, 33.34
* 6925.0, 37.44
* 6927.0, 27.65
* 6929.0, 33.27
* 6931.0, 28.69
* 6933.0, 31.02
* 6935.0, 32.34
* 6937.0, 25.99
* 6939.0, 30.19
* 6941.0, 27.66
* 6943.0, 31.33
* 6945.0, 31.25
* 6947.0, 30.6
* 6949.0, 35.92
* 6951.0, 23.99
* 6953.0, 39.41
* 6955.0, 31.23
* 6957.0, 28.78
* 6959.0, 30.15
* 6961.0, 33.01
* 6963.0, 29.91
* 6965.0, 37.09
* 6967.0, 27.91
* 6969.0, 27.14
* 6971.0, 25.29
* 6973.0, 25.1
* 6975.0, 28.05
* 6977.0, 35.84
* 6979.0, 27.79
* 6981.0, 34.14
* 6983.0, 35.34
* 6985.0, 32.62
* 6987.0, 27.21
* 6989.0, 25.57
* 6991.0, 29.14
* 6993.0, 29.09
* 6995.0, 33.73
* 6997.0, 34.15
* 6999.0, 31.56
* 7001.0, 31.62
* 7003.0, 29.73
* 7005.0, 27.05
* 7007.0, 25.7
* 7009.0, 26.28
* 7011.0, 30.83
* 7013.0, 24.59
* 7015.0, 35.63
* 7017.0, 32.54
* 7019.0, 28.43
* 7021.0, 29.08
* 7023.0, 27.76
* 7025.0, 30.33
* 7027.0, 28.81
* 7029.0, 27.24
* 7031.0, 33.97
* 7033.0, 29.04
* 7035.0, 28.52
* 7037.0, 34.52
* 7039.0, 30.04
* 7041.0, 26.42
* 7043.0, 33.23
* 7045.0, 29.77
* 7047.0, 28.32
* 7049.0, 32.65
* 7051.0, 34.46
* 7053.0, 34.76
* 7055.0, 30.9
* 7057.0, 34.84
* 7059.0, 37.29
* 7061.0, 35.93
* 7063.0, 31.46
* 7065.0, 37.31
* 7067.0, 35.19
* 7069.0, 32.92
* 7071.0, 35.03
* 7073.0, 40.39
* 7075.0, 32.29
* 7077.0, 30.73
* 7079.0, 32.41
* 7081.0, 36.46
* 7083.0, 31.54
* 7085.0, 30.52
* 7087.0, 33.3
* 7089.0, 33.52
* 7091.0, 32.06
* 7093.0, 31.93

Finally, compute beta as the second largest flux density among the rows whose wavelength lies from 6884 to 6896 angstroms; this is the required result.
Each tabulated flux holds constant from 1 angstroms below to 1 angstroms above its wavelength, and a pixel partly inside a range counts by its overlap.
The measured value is 30.68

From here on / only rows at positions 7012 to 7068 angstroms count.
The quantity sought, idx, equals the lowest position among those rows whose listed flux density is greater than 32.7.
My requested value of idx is 7015.0 angstroms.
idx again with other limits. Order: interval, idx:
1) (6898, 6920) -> 6903.0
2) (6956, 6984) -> 6961.0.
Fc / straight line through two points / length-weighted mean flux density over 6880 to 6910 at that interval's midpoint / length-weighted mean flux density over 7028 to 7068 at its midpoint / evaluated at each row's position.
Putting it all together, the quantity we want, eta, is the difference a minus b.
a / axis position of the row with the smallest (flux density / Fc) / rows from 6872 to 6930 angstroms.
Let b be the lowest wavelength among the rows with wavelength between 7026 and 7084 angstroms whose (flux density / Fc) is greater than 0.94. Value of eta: -154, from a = 6877.0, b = 7031.0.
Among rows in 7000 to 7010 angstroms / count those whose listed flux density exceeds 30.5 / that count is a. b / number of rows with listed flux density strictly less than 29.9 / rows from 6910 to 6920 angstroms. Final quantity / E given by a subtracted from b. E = -1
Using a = 1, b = 0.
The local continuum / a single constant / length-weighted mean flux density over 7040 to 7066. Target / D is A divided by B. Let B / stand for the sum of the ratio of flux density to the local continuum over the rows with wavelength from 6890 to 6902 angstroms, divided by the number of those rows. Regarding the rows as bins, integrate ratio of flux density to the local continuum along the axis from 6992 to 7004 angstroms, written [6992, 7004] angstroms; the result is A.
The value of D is 12.66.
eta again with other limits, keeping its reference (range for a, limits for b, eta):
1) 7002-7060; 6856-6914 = 156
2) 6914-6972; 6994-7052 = -44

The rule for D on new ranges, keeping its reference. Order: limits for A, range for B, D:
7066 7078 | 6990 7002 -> 13.09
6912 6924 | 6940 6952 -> 13.18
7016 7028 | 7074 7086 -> 10.95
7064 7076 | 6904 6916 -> 13.10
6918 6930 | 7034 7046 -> 12.48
